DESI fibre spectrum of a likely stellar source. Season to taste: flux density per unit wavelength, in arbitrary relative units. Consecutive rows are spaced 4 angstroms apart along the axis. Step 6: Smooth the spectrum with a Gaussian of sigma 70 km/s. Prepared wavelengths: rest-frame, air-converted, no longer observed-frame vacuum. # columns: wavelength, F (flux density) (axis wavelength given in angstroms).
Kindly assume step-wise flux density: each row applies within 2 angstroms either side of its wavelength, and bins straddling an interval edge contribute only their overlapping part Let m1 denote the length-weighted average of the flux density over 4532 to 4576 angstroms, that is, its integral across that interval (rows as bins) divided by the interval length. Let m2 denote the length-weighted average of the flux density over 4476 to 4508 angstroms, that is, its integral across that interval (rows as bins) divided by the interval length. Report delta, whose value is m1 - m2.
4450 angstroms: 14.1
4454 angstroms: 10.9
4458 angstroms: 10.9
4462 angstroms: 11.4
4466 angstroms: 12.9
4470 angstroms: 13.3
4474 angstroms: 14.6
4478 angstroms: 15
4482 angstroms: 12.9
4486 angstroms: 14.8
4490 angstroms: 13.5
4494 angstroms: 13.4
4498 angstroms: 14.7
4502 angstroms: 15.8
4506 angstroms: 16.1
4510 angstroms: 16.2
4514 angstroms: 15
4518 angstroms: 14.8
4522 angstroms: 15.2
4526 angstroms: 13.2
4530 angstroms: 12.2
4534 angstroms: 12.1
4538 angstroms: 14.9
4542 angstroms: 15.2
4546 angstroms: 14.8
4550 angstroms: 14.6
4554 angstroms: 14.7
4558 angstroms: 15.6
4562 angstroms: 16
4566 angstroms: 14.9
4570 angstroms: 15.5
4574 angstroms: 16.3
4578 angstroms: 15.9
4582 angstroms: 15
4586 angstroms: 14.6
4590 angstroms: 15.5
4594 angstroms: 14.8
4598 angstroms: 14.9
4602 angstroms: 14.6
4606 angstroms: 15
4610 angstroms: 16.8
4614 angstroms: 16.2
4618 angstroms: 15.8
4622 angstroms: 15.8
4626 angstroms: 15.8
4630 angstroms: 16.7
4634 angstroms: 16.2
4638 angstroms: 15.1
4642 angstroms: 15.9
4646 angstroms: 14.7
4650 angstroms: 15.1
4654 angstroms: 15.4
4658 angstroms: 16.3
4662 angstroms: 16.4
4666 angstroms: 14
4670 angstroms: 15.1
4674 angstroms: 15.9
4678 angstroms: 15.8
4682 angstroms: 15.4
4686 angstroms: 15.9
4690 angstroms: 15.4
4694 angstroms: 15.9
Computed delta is 0.4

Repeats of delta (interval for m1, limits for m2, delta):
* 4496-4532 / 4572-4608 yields -0.4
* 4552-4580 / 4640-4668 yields 0.2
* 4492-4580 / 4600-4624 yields -0.8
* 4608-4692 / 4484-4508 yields 1.0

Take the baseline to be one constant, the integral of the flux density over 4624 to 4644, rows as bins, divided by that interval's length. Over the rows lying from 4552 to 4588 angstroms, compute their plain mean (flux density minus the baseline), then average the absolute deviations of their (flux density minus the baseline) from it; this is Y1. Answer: 0.5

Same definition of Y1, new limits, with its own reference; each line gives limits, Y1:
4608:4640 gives 0.4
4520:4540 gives 1.2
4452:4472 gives 1.0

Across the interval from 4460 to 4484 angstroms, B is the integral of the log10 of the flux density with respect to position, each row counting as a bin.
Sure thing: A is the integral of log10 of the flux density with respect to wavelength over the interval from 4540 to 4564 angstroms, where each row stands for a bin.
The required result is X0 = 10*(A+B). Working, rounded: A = 28.3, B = 27.0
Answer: 553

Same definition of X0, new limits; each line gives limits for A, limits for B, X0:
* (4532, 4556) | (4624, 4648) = 565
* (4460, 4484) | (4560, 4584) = 556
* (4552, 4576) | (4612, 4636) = 575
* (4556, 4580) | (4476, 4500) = 562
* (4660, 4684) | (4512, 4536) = 558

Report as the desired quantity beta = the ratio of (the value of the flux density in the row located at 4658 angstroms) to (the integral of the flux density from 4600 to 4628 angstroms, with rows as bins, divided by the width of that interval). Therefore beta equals 1.04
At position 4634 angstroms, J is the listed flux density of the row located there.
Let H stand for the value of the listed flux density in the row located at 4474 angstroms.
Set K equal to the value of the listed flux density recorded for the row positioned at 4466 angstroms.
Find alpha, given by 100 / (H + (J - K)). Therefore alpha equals 5.6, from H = 14.6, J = 16.2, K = 12.9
